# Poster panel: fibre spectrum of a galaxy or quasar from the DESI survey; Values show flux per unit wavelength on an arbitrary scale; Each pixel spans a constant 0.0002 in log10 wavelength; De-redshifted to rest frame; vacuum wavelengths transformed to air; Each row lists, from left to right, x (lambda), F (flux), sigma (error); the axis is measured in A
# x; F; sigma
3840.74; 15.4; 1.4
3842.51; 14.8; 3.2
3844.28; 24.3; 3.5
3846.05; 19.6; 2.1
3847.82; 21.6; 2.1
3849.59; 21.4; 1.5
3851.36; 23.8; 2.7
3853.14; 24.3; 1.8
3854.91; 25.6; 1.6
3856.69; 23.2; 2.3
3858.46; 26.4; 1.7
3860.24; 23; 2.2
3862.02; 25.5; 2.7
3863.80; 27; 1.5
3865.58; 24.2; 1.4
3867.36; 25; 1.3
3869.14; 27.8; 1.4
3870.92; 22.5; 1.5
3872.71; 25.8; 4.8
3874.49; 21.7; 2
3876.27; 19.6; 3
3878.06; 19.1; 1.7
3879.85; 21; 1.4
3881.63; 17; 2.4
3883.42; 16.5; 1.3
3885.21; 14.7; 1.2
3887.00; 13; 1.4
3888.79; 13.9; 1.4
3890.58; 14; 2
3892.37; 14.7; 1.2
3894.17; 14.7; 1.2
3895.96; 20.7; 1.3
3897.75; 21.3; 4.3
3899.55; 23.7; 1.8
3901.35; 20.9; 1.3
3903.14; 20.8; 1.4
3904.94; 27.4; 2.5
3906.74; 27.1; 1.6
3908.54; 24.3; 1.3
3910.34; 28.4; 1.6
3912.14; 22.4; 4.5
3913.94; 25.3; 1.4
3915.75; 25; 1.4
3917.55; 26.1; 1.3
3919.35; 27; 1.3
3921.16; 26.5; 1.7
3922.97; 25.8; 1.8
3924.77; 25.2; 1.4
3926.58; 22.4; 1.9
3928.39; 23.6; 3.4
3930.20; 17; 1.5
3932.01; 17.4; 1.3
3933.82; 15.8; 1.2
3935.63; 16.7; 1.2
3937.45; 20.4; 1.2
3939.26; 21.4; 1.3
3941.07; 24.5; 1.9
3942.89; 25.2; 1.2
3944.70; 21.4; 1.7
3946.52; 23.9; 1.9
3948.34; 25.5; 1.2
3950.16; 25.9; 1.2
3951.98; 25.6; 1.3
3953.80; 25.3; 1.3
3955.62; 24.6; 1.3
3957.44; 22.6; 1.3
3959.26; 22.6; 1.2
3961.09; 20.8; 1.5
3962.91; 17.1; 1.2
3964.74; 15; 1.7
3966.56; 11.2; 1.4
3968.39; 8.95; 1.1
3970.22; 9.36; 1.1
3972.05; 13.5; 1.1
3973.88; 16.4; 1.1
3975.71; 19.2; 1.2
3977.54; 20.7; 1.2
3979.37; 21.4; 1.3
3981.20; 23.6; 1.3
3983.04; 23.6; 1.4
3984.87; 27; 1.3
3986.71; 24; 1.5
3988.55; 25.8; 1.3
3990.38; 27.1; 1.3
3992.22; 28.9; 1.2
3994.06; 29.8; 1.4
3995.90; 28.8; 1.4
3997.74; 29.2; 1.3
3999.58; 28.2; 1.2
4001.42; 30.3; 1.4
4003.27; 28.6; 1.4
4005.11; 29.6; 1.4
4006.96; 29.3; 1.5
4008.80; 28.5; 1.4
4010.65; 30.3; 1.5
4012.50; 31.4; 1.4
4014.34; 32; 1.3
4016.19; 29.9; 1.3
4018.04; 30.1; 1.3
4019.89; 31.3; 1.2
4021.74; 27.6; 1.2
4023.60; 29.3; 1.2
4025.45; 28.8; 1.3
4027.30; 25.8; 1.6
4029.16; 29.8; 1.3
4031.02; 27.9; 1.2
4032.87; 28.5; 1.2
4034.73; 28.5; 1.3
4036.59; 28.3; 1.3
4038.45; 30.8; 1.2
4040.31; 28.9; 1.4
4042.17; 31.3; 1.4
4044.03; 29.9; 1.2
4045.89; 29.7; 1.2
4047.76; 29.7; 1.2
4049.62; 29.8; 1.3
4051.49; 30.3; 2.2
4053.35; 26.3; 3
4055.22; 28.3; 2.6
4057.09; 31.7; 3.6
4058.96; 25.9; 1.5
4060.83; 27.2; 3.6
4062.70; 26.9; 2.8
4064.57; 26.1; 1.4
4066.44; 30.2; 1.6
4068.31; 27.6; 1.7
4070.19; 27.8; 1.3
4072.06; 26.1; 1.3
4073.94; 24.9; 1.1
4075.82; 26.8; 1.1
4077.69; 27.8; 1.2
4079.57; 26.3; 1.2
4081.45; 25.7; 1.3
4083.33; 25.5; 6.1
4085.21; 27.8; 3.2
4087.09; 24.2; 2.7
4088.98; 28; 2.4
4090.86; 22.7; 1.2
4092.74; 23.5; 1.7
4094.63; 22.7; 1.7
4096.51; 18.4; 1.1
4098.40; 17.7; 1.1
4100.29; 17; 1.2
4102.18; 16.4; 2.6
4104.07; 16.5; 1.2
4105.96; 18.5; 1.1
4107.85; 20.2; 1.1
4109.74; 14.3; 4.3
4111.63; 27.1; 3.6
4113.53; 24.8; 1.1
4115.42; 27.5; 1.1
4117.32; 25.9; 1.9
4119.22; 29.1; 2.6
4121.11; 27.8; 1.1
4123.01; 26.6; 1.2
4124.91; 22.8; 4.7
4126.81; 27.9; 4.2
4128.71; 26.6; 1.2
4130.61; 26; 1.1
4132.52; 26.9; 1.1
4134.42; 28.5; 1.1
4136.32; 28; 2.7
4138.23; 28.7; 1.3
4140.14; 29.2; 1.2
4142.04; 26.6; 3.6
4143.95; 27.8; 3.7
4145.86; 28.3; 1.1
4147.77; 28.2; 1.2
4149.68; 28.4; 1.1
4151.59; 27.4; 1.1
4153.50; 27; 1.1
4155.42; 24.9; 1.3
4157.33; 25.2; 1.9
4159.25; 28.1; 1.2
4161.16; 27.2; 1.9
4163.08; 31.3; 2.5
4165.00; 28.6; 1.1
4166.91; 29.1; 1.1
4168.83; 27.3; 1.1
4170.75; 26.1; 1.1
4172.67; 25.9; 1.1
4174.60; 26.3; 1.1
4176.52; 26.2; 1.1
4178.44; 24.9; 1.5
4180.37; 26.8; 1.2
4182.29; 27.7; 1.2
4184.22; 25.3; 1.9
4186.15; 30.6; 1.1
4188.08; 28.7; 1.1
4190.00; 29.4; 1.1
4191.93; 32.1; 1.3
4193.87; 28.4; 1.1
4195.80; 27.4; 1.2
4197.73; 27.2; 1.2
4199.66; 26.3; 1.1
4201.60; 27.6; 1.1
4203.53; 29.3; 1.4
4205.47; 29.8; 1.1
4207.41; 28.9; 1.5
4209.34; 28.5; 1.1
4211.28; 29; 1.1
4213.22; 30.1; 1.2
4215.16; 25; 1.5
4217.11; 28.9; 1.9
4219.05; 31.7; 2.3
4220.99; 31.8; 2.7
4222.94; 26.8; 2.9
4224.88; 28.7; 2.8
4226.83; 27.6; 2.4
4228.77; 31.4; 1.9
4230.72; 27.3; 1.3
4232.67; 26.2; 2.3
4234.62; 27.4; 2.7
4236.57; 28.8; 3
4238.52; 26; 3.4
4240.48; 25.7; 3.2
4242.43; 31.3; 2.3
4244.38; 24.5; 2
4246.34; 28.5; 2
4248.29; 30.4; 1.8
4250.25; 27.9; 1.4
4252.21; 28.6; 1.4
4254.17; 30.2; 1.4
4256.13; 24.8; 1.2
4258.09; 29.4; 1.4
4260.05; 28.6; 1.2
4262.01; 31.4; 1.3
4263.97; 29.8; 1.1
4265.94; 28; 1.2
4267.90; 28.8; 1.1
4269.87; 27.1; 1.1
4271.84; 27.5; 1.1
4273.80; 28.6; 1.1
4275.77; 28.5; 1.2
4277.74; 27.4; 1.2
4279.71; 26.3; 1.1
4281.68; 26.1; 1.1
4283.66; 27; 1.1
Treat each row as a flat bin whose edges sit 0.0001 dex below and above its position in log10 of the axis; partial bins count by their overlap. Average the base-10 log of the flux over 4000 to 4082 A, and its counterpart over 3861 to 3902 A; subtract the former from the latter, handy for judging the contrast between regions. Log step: -0.163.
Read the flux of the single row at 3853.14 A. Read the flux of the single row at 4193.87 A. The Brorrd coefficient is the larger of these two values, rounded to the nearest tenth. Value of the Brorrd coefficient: 28.4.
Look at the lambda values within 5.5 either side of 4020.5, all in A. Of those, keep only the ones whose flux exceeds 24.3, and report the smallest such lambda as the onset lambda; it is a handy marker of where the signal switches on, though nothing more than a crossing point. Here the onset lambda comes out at 4016.19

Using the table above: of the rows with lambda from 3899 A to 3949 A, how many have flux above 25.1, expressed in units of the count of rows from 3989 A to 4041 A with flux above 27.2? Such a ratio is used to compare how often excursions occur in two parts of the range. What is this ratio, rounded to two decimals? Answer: 0.42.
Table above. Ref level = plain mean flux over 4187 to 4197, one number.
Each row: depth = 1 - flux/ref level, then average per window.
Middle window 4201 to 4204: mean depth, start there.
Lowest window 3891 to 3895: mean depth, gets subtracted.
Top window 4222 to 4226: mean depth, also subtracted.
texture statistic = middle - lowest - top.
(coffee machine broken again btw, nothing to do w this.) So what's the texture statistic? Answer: -0.52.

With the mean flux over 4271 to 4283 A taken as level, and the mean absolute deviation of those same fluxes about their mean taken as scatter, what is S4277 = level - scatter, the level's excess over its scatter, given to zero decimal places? 27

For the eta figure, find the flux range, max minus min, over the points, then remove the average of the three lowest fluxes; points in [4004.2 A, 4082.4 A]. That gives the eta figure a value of -18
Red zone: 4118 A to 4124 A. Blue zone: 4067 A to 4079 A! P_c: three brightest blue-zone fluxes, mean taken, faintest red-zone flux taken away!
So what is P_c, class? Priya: 1.13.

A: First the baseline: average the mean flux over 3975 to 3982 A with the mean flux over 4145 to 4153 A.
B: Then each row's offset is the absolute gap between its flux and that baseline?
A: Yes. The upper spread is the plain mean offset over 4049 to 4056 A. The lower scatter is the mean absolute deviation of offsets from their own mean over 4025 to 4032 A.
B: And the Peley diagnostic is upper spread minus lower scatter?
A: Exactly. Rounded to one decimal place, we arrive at 2.8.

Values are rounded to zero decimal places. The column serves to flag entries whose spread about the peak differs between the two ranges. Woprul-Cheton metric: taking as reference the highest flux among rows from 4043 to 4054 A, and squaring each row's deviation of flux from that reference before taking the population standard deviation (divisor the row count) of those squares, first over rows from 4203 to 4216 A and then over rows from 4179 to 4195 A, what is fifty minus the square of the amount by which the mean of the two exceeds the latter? 49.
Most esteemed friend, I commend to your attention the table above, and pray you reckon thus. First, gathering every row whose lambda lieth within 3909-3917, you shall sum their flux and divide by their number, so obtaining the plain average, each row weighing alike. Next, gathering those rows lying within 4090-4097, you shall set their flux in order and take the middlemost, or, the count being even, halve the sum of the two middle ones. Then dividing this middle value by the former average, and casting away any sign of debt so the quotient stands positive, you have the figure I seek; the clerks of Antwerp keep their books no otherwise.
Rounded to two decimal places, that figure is 0.90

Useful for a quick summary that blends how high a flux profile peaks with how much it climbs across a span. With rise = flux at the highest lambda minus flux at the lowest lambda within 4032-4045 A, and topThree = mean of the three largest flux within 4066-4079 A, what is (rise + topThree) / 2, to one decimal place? 15.0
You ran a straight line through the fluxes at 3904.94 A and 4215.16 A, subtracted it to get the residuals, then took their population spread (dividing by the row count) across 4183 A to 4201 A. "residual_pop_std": 2.0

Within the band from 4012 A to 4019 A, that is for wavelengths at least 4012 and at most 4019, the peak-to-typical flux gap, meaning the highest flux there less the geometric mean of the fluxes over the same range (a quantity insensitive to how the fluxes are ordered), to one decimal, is 1.2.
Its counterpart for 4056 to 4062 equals 3.5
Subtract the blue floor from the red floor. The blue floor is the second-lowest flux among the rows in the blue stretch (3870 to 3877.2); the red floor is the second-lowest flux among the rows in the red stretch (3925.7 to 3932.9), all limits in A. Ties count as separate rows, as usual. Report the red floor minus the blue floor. -4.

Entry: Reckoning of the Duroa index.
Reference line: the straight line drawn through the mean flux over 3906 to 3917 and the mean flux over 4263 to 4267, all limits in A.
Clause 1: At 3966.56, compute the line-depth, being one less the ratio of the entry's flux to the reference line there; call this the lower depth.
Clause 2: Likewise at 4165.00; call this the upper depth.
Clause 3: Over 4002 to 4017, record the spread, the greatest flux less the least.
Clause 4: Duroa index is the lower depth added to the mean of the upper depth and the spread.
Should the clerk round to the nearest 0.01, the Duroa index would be 2.31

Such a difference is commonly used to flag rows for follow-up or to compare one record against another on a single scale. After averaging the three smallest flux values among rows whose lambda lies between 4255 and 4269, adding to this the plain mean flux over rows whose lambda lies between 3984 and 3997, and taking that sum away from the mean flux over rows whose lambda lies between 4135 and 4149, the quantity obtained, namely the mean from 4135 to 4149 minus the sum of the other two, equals -26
